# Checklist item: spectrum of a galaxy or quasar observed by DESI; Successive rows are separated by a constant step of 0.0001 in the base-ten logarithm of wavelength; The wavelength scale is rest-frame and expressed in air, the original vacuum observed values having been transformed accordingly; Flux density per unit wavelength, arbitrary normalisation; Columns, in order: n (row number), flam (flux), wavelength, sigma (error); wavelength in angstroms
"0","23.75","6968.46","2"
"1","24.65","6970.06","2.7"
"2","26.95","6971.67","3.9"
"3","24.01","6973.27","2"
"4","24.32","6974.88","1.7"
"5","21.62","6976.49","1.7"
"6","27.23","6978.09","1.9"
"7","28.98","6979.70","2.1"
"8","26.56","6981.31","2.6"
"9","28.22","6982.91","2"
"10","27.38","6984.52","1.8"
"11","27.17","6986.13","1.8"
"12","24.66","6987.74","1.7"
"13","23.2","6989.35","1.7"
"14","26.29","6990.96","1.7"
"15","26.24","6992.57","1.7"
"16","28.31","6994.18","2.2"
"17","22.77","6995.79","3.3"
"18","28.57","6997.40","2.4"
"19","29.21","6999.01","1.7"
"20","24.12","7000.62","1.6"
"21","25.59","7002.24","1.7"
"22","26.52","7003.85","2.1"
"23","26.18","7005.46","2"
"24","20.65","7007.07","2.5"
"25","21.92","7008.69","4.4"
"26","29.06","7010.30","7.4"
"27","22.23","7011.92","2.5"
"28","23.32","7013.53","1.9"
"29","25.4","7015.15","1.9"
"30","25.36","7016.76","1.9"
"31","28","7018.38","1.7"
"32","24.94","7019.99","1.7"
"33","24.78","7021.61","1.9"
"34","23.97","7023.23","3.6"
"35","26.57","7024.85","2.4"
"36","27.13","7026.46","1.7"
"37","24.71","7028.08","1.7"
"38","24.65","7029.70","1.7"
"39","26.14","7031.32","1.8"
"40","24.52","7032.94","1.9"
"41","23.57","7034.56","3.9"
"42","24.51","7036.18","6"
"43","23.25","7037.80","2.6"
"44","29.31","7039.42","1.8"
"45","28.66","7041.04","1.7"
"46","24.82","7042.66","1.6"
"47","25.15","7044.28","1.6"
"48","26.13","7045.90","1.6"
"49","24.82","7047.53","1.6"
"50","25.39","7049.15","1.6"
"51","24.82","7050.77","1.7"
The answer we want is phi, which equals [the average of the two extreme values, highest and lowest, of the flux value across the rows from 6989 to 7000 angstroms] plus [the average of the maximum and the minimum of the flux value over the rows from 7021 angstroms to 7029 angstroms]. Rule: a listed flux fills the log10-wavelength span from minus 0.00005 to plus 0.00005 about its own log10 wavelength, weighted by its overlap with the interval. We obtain 51.5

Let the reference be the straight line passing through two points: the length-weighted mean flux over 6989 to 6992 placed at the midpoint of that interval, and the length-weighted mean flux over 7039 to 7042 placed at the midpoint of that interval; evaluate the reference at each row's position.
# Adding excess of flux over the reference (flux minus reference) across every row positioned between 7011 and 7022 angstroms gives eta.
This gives -15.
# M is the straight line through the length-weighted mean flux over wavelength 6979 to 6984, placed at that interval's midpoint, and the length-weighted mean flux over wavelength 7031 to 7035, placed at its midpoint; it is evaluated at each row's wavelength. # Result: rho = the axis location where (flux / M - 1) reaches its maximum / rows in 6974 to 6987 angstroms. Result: 6979.70 angstroms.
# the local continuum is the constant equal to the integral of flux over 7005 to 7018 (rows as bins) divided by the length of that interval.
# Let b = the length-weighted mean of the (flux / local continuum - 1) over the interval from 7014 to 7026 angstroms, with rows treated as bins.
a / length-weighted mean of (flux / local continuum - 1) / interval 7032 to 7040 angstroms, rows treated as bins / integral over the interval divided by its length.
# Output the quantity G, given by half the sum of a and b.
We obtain 0.04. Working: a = 0.02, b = 0.05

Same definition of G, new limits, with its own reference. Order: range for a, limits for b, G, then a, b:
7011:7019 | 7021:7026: 0.03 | 0.02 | 0.04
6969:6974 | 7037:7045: 0.06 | 0.03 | 0.08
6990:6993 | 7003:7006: 0.08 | 0.07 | 0.08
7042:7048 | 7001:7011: 0.03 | 0.04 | 0.02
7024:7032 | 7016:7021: 0.07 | 0.06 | 0.07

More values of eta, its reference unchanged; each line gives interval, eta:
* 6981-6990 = 9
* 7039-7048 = -15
